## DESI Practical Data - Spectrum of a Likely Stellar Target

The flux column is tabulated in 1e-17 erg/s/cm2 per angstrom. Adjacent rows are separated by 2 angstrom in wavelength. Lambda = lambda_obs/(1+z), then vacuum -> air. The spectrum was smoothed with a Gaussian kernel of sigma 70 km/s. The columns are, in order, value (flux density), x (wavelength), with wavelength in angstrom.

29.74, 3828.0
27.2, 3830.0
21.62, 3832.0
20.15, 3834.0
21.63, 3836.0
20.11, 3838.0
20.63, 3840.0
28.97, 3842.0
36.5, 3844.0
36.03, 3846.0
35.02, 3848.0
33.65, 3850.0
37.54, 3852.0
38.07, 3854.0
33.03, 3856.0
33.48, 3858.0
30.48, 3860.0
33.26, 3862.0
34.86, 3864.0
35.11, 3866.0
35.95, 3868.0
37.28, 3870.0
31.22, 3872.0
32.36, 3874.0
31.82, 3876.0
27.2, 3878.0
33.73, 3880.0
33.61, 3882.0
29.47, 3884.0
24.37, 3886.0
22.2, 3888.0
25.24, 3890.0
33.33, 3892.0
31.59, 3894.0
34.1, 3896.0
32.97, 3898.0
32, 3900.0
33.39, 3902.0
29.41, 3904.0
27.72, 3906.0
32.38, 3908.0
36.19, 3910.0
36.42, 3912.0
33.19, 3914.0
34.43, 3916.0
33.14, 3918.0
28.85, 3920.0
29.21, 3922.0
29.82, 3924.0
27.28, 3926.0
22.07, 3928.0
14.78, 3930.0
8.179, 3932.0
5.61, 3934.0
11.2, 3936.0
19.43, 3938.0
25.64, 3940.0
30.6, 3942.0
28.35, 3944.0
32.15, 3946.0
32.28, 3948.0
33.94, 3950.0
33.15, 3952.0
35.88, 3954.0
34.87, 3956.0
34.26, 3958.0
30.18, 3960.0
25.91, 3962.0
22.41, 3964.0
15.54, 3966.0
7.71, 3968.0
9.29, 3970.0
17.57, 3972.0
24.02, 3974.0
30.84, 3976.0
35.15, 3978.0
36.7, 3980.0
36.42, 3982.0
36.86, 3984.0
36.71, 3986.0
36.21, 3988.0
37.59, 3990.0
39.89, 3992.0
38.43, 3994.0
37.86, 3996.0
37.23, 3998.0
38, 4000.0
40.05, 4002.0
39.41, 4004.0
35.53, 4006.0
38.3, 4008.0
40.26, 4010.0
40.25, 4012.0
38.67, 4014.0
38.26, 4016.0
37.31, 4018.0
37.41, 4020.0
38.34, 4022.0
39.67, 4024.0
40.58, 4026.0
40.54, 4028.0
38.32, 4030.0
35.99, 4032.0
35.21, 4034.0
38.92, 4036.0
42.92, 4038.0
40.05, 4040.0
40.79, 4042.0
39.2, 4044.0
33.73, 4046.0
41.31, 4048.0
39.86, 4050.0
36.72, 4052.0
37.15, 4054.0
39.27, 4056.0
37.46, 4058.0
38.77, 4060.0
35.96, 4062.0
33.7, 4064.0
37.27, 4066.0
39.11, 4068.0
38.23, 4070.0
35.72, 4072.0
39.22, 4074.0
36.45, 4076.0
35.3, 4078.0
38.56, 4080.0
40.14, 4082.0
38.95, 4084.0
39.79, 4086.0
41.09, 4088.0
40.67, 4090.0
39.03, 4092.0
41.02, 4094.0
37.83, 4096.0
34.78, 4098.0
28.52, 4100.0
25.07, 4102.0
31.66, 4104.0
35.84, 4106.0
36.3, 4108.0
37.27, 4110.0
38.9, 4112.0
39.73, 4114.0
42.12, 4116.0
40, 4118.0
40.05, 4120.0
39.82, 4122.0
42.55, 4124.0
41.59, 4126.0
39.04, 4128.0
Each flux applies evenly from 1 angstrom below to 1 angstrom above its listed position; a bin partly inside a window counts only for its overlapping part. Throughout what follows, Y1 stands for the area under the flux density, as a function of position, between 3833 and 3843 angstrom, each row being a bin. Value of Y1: 223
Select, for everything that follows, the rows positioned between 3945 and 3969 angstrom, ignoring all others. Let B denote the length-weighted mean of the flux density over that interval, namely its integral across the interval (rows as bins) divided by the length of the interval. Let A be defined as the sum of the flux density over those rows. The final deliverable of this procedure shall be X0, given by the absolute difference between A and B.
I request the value 310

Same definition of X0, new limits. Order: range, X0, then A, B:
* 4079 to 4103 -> 408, 445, 37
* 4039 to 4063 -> 422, 460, 38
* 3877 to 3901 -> 330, 360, 30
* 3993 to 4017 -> 424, 462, 39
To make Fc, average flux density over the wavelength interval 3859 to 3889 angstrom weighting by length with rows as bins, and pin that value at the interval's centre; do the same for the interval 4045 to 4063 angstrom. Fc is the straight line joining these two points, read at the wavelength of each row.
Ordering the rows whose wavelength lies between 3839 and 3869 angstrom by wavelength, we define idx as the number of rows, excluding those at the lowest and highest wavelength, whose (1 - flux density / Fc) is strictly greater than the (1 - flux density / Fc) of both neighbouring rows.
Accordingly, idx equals 3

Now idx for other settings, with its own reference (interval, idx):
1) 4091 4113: 1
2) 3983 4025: 4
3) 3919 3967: 3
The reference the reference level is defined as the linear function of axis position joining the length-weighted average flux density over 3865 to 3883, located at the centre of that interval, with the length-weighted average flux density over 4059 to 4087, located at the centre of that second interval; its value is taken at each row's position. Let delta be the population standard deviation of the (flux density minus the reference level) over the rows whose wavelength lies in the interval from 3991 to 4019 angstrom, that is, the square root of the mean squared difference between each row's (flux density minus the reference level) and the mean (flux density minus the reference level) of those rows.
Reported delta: 1.3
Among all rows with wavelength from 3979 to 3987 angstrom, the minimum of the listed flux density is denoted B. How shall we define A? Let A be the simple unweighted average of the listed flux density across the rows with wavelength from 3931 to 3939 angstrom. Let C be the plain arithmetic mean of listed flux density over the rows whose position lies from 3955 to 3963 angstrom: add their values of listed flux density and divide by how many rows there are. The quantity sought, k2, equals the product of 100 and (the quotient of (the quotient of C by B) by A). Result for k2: 7.7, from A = 11.1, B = 36.42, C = 31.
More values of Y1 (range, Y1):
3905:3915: 332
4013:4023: 380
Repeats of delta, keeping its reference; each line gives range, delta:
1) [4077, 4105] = 4.9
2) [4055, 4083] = 1.8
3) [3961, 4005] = 9.8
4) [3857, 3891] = 4.3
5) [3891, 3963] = 7.8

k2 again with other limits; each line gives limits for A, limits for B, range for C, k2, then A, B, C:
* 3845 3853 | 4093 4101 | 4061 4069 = 3.6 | 35.6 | 28.52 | 37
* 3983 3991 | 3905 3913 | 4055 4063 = 3.7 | 36.8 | 27.72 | 38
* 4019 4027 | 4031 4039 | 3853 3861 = 2.5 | 39.0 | 35.21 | 34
